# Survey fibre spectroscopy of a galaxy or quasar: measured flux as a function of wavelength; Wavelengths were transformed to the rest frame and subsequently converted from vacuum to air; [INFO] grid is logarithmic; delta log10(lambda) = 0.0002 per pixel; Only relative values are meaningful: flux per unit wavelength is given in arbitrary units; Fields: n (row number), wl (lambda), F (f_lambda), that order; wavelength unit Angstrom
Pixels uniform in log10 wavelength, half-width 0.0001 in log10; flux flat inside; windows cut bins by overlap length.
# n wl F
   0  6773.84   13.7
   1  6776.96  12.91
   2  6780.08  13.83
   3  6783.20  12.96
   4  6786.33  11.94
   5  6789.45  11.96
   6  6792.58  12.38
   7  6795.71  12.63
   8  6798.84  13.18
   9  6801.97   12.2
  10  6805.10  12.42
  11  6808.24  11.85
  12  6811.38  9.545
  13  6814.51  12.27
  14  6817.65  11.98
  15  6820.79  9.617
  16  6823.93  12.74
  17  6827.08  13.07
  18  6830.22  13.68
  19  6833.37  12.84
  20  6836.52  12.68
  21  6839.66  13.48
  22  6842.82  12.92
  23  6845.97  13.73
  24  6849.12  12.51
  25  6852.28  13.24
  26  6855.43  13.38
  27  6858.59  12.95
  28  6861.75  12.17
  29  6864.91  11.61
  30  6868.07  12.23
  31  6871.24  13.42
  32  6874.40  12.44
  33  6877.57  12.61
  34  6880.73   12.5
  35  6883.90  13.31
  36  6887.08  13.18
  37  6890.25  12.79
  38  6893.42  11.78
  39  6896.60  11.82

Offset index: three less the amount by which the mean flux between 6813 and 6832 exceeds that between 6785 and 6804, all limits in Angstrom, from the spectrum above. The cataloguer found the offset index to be 3.16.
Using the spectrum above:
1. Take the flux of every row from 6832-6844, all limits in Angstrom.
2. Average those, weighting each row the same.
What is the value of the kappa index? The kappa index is 13.0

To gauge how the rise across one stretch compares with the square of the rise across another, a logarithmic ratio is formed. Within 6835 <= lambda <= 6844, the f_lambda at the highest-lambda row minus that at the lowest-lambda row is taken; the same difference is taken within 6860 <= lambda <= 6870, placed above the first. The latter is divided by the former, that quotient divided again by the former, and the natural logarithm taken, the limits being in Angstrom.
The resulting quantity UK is 0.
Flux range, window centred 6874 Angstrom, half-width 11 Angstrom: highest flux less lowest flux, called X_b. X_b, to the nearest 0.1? 1.8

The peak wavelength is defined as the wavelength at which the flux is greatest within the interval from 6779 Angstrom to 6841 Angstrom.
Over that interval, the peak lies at 6780.08 Angstrom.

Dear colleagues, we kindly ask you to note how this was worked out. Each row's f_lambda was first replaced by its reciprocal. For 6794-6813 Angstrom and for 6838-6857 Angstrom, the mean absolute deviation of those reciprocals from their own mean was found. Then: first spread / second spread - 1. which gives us 2.5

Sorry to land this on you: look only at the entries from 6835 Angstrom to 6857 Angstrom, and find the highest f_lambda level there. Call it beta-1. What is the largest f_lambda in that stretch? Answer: 13.73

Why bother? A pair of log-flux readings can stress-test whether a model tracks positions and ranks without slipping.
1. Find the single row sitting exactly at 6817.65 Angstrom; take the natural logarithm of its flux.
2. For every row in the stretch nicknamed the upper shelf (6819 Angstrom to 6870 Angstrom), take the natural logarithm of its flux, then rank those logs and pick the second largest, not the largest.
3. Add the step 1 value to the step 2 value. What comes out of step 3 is 5.10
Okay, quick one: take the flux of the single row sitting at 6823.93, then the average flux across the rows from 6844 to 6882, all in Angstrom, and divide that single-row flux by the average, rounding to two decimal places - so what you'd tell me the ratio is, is 1.00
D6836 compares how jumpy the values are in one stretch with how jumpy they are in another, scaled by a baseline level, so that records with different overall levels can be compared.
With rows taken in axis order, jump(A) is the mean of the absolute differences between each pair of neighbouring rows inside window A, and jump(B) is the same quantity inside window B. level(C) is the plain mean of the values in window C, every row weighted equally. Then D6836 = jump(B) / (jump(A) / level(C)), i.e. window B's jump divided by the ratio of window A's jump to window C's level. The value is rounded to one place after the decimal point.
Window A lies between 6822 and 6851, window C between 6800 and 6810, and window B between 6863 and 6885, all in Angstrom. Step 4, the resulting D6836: 11.8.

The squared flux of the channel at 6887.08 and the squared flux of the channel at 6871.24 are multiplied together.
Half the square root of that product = 88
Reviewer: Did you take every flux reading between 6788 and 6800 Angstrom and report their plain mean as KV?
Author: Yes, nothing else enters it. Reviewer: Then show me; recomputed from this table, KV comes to 12.5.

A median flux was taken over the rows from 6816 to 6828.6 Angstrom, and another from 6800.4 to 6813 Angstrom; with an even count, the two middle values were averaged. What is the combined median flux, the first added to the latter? 24.4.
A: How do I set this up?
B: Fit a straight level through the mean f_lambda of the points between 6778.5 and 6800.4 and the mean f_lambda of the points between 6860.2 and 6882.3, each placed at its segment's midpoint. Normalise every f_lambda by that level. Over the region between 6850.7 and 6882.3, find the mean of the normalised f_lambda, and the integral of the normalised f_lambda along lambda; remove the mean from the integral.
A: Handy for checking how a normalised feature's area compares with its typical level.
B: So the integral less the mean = 31.1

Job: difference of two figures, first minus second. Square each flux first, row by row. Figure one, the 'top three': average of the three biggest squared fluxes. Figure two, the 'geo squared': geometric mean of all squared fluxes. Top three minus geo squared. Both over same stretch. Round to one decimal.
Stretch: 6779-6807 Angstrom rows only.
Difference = 18.9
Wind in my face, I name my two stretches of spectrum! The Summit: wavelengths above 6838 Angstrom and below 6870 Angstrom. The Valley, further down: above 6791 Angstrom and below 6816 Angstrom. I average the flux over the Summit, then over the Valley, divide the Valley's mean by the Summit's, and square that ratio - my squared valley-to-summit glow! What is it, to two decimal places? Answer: 0.88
